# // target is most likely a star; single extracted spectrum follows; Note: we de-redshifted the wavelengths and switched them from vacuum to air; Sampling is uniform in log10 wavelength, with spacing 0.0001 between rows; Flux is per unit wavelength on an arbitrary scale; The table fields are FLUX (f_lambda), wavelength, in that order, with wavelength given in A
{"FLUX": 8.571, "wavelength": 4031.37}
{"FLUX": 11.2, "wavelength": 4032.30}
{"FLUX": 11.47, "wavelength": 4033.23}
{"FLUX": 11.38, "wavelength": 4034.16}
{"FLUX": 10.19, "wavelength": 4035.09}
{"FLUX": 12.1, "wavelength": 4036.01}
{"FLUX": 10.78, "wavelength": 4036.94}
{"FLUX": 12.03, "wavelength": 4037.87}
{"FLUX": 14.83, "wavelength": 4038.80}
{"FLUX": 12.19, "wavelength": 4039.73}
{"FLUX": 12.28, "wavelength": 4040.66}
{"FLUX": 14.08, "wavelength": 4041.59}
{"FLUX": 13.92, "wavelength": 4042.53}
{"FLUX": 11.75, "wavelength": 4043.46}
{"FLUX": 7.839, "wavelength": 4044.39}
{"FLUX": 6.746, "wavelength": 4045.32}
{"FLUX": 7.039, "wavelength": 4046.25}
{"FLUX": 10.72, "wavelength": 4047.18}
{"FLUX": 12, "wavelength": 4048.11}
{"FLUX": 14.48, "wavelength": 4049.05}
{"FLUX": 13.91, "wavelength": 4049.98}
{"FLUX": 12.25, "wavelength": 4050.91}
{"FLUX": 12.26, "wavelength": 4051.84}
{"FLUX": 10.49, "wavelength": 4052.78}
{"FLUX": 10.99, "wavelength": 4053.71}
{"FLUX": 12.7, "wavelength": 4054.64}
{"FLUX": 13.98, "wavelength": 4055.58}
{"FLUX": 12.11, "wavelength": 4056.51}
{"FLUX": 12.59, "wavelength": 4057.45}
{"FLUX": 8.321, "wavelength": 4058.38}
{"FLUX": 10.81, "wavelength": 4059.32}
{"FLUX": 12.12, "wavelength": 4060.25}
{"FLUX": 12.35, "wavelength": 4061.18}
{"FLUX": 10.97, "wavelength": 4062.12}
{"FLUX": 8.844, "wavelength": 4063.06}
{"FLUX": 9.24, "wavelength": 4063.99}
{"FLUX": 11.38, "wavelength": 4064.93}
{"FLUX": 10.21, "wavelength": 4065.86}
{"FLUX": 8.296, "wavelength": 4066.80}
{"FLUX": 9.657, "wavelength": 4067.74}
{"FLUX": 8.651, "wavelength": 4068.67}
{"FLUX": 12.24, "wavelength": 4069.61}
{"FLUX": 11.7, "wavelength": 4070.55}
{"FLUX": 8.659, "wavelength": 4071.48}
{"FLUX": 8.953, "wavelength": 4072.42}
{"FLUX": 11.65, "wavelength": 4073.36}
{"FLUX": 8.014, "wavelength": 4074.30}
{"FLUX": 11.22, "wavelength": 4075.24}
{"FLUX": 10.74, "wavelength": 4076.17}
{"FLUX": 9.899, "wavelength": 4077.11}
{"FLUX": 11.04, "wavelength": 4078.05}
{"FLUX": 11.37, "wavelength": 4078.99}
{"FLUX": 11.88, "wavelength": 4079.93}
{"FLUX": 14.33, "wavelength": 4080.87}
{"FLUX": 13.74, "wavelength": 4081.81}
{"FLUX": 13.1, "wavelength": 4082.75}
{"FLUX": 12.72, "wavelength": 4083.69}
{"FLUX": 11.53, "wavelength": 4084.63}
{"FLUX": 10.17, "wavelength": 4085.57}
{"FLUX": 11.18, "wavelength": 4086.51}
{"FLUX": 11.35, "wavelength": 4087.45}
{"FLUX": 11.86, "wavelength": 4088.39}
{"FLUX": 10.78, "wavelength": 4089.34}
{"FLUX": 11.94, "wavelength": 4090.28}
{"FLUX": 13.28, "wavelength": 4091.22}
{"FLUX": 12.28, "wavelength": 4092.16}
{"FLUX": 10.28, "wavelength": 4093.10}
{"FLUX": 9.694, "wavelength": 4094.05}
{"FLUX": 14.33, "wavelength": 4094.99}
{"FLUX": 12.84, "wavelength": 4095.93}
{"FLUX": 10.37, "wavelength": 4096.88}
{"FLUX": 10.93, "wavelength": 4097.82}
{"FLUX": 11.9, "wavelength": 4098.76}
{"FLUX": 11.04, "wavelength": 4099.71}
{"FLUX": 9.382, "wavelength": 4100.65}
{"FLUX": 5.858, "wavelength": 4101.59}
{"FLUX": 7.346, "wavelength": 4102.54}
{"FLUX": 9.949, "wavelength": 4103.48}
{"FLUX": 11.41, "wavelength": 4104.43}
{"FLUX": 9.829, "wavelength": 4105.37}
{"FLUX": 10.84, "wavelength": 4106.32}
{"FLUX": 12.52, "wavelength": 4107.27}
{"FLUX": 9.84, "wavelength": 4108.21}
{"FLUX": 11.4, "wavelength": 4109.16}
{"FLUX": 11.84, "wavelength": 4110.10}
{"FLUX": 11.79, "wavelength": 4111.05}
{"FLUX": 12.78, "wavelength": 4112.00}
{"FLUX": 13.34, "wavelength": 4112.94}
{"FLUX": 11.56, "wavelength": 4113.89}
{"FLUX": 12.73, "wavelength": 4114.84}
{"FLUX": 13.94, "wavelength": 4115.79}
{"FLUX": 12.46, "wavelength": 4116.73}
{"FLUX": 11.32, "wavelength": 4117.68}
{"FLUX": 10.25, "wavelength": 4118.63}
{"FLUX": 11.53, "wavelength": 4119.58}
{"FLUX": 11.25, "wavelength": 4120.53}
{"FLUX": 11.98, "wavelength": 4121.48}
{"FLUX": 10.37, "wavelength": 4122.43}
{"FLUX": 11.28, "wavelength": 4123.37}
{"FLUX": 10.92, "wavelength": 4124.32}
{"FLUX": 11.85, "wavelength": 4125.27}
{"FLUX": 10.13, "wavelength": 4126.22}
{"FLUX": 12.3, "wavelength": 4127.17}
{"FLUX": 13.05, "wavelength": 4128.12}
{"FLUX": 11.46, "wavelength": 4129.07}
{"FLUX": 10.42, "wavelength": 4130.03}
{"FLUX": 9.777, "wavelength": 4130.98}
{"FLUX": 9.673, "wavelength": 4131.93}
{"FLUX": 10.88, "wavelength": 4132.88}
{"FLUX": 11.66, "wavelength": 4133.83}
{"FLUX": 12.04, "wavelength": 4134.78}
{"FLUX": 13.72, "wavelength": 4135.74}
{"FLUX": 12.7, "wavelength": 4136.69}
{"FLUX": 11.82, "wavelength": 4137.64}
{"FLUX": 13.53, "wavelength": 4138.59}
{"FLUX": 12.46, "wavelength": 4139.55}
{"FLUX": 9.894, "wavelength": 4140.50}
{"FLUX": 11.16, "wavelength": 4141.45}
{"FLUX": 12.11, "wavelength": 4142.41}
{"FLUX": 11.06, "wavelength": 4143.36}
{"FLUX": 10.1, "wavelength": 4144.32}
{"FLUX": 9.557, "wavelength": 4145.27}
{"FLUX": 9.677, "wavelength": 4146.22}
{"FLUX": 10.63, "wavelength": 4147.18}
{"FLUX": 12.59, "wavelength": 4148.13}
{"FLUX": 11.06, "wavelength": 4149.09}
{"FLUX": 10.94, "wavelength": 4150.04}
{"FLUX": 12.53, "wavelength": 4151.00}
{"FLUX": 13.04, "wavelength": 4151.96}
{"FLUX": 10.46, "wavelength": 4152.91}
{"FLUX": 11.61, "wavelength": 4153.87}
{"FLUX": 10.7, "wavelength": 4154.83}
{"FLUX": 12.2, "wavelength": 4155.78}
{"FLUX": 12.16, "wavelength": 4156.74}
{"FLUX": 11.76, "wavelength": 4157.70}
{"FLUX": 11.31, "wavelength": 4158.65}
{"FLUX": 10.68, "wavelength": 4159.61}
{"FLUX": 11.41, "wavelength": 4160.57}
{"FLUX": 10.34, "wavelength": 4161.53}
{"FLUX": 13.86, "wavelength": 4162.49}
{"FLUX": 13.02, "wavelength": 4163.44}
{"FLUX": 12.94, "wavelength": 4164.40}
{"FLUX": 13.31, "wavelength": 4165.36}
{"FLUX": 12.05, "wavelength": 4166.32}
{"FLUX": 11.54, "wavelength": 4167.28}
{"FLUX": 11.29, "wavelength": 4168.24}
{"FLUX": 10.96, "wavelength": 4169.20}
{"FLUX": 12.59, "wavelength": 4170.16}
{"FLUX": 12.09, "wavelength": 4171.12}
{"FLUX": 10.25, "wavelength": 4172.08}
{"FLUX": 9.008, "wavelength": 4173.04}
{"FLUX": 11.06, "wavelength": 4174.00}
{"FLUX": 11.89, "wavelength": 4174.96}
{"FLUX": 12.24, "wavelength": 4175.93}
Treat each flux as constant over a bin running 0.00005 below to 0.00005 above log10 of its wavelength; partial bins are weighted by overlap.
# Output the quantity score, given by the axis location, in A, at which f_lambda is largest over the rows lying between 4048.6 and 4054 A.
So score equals 4049.05 A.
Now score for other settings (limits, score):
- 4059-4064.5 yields 4061.18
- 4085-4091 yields 4090.28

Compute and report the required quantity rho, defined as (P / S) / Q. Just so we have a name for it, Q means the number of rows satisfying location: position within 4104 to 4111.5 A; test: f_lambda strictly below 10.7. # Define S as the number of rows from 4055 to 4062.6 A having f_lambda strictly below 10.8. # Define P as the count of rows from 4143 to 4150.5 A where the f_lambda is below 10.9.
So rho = 2.0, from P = 4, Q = 2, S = 1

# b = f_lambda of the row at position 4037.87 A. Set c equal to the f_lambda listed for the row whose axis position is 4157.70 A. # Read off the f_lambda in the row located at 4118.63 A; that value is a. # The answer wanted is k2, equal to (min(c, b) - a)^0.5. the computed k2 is 1.2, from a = 10.25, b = 12.03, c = 11.76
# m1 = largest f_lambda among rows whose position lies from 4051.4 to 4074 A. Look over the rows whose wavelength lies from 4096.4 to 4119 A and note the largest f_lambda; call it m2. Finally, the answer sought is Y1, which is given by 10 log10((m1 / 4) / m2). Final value -6.01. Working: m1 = 13.98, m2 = 13.94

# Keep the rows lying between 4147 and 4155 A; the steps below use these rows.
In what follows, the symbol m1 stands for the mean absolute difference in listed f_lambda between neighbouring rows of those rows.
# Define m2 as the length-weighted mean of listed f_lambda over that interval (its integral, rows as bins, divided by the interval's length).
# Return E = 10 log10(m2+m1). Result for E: 11.1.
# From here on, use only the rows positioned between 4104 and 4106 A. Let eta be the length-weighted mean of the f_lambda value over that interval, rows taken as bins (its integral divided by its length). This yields 10.6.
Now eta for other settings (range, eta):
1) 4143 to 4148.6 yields 10.6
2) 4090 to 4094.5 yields 11.5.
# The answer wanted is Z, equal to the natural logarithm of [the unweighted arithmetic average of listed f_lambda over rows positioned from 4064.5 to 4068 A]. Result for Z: 2.29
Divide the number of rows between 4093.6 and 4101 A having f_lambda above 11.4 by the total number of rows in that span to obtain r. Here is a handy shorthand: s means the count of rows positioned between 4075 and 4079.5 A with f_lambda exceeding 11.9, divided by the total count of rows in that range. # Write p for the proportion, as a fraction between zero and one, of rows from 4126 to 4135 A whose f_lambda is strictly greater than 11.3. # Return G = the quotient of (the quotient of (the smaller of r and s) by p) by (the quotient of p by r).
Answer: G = 0.0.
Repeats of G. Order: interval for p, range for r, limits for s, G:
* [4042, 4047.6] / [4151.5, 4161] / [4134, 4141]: 3.2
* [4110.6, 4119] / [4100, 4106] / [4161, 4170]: 0.0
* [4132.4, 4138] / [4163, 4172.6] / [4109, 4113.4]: 0.4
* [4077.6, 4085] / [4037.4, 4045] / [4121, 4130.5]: 0.3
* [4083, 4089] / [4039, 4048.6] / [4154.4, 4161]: 0.4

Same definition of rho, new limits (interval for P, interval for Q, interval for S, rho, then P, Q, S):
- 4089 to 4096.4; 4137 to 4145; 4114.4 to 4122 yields 1.5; 3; 2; 1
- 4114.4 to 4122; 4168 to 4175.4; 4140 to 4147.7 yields 0.1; 1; 2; 5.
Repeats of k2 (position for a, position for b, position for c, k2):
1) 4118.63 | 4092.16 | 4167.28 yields 1.1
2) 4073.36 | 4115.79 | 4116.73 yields 0.9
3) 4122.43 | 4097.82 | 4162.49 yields 0.7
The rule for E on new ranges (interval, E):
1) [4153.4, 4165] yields 11.1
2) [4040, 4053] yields 11.2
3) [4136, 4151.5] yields 11.0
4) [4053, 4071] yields 11.0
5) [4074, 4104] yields 11.0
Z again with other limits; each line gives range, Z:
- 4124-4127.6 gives 2.42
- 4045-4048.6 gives 2.21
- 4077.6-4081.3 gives 2.50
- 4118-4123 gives 2.40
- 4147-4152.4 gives 2.47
